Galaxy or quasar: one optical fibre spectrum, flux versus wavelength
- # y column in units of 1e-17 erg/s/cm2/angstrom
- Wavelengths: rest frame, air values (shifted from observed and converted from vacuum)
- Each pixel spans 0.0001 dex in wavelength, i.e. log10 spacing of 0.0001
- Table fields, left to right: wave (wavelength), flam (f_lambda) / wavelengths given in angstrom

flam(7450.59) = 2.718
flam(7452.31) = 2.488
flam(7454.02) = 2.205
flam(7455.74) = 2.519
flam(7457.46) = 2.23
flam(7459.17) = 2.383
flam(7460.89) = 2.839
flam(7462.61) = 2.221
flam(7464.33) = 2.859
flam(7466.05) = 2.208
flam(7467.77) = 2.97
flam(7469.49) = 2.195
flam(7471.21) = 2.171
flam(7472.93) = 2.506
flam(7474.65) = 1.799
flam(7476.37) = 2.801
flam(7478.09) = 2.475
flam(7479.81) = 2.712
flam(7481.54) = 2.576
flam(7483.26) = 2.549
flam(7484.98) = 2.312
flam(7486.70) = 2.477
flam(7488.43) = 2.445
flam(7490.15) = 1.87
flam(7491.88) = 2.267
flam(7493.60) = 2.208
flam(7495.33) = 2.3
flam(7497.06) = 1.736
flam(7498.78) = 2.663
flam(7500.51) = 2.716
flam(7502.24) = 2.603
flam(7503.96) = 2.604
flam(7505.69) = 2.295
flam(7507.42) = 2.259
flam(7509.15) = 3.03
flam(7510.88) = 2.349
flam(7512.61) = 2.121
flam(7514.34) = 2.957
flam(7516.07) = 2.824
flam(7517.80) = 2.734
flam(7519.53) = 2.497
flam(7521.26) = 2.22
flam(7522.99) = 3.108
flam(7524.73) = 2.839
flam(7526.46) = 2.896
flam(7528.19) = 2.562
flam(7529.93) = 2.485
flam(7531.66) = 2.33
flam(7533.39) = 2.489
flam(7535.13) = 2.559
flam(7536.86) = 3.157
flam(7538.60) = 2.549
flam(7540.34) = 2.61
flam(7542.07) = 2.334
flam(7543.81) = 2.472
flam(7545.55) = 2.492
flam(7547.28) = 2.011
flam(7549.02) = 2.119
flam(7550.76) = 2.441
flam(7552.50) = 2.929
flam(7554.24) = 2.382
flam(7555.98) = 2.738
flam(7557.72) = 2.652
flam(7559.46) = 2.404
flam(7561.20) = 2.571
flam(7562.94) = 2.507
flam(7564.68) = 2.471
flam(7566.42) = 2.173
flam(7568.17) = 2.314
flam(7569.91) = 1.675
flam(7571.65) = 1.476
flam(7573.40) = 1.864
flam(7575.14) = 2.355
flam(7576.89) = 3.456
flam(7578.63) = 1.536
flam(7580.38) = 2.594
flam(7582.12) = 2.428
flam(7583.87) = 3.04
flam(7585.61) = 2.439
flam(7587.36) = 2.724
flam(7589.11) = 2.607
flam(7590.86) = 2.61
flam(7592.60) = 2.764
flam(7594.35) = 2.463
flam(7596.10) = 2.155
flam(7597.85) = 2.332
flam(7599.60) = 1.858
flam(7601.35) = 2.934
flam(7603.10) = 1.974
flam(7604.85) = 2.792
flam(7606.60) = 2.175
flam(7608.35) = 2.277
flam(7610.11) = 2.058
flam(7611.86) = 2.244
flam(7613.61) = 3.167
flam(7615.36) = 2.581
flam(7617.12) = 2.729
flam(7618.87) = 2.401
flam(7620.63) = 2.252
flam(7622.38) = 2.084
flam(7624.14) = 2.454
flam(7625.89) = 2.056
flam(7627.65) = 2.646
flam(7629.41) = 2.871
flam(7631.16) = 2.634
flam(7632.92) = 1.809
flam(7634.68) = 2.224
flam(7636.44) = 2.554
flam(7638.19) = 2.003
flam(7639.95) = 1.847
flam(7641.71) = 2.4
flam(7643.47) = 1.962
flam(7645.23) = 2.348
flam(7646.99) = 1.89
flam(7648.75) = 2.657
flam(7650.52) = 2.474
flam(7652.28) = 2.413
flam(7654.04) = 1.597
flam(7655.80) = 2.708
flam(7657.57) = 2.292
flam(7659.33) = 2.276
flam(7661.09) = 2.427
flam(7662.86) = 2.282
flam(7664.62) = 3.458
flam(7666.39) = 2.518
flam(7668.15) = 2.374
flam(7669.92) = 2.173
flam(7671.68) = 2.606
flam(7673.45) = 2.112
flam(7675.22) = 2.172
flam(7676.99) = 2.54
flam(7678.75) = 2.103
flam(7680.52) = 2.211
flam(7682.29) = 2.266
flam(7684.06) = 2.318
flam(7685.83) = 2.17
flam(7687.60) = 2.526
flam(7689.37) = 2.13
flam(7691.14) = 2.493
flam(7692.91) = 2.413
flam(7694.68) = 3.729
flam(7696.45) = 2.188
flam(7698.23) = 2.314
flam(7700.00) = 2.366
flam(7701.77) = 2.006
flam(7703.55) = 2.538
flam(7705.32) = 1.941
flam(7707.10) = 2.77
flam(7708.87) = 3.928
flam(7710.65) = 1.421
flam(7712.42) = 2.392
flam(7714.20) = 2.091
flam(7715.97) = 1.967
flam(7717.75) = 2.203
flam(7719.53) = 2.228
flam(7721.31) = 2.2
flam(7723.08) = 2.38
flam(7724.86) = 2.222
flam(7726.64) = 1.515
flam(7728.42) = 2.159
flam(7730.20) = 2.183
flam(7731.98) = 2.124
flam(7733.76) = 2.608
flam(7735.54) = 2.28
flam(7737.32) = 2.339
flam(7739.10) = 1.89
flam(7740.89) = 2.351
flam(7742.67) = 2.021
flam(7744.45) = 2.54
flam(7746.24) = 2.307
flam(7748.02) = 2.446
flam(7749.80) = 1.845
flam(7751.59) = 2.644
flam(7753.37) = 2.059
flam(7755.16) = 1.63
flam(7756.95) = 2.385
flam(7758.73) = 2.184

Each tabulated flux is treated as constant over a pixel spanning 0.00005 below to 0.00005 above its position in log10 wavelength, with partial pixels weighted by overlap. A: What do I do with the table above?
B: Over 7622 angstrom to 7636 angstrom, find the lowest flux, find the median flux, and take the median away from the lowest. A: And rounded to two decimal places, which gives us -0.53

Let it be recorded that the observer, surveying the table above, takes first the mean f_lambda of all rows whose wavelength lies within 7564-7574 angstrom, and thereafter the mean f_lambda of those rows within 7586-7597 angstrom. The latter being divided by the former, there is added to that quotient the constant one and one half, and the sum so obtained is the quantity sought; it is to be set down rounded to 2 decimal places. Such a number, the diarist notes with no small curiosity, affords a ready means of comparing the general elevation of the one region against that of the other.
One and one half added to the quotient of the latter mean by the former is 2.78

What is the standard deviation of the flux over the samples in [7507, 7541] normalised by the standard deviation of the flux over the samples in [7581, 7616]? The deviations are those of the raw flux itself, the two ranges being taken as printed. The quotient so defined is 0.85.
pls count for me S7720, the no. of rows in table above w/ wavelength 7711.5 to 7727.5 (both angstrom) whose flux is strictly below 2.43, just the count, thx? 9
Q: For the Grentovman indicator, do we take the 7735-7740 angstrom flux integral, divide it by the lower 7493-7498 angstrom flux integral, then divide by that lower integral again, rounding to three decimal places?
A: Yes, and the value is 0.100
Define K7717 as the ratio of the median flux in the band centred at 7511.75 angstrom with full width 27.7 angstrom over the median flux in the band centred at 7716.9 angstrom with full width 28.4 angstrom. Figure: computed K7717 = 1.20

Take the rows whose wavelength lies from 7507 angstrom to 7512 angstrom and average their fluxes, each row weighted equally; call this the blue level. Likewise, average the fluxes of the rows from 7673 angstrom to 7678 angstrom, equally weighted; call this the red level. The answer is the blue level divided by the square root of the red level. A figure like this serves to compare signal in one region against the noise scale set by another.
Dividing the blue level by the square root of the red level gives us 1.69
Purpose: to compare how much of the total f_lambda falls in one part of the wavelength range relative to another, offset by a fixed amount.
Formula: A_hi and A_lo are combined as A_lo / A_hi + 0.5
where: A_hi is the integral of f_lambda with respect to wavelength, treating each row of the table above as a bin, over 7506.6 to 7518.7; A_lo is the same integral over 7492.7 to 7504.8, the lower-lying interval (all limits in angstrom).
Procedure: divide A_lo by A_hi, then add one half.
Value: 1.42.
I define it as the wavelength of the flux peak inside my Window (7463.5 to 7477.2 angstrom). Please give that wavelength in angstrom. 7467.77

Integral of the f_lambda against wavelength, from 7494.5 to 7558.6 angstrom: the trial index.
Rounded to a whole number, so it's 163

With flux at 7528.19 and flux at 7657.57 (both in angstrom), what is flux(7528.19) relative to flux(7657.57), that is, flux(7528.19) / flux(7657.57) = 1.12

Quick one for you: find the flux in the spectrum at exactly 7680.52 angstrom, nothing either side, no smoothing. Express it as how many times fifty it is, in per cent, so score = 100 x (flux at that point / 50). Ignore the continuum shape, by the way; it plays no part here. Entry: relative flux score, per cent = 4.4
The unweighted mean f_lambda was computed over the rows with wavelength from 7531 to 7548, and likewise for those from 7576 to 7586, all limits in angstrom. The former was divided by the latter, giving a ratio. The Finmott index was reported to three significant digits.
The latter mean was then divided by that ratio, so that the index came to 2.67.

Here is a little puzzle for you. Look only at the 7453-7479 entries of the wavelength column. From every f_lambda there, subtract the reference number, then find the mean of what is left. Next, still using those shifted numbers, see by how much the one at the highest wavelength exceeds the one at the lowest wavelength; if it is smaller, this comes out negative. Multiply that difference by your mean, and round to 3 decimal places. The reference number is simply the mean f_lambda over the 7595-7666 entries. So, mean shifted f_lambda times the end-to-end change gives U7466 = 0.018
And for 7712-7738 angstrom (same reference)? 0.009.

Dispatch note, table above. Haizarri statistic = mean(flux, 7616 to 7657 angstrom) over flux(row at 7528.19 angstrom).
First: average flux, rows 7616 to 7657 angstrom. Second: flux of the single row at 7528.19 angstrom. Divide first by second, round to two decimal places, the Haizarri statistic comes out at 0.90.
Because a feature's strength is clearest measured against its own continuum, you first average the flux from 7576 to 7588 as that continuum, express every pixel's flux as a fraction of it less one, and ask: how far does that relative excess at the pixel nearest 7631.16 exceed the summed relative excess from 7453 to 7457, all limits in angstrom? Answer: 0.20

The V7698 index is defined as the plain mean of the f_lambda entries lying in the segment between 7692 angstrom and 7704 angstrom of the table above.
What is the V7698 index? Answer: 2.51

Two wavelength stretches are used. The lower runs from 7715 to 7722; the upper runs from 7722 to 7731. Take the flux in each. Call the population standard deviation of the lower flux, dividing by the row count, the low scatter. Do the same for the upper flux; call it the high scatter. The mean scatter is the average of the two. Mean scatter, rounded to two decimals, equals 0.20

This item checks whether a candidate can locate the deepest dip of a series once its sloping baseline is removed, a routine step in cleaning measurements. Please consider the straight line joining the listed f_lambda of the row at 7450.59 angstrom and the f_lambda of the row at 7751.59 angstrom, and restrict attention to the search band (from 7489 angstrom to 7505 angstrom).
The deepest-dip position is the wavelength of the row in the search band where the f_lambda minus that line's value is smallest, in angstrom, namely 7497.06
